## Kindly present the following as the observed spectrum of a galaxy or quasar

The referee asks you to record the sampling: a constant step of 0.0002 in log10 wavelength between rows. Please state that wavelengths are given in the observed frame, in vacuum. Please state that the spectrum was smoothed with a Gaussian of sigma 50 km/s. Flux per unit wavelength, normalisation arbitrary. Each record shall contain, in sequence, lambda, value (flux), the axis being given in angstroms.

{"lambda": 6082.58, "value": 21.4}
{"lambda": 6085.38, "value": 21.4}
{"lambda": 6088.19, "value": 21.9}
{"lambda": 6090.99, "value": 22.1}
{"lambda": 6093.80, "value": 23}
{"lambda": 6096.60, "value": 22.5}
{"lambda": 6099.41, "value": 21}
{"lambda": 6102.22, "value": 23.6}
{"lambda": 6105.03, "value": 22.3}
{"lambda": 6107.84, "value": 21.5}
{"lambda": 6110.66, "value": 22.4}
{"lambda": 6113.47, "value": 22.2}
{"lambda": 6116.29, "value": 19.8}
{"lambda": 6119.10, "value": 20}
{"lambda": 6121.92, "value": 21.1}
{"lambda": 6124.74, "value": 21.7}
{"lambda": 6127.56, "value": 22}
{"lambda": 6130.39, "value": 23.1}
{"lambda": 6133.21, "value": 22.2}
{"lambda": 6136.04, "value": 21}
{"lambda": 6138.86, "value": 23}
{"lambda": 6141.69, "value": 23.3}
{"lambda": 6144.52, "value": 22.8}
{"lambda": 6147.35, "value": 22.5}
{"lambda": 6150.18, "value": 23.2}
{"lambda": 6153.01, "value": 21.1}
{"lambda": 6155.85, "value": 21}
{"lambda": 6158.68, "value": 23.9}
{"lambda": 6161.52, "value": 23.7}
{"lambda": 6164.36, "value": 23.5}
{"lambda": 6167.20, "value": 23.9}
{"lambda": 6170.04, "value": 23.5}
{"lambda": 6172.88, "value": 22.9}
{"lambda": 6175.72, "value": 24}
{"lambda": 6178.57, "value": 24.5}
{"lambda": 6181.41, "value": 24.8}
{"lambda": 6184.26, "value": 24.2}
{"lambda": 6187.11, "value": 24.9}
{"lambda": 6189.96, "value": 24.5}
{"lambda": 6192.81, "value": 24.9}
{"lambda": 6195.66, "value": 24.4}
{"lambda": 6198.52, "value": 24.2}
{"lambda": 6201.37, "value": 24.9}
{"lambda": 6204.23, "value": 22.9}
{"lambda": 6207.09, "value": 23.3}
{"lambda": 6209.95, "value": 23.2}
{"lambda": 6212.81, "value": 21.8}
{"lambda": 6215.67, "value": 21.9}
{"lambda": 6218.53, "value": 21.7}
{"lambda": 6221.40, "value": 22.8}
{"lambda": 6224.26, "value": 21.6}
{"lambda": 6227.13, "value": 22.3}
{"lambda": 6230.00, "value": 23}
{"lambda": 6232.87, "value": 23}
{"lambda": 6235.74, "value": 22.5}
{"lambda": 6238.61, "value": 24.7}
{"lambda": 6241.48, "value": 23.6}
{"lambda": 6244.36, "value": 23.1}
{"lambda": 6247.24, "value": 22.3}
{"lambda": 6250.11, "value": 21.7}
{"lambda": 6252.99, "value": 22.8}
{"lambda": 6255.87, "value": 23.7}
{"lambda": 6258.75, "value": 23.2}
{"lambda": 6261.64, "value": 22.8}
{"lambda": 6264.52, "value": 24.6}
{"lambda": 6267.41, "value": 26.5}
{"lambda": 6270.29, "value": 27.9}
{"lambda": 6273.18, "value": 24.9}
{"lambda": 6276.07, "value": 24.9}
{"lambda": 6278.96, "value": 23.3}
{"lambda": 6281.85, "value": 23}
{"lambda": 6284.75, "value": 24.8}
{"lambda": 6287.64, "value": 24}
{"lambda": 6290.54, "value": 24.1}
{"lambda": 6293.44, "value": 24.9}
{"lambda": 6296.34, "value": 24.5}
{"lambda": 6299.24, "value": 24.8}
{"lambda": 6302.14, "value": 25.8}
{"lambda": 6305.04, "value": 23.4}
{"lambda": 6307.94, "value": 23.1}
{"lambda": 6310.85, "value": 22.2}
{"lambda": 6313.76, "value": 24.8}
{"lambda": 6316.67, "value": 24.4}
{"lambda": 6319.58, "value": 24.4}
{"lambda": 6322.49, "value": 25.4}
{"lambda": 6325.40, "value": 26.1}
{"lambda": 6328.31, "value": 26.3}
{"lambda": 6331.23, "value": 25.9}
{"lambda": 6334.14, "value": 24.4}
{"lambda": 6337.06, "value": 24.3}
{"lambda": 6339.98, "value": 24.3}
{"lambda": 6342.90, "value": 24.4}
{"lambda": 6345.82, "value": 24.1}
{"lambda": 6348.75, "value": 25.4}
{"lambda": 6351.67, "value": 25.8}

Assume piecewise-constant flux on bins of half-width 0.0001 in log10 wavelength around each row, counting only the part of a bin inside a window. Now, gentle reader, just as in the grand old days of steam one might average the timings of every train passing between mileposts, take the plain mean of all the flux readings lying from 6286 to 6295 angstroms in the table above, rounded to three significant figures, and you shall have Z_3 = 24.3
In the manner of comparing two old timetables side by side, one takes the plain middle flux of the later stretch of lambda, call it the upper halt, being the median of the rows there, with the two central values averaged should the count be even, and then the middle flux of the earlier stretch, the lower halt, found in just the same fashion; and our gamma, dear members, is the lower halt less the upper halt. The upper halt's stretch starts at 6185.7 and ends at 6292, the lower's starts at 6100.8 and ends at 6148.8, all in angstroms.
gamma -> -1.1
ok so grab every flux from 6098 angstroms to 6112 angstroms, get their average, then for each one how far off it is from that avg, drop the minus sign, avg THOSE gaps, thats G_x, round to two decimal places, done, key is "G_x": 0.73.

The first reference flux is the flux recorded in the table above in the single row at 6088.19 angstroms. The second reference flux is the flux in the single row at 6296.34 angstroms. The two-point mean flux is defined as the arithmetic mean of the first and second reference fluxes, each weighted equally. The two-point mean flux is 23.2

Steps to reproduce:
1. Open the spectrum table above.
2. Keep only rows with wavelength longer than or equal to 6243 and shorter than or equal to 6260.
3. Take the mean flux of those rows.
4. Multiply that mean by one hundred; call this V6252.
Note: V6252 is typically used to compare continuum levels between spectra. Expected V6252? 2280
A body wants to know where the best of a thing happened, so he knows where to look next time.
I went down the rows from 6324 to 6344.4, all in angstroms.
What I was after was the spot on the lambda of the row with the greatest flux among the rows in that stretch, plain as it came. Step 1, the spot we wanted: 6328.31 angstroms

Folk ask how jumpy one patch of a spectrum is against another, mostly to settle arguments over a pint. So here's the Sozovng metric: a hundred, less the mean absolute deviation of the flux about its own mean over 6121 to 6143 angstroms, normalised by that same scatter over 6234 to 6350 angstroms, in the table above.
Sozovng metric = 99.3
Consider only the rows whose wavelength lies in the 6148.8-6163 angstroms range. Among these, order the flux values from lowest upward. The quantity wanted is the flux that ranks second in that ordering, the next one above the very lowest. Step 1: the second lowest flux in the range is 21.1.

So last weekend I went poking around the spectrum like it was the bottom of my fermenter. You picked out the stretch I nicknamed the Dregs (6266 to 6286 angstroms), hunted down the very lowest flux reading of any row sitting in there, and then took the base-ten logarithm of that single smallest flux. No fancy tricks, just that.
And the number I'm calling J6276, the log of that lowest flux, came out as 1.36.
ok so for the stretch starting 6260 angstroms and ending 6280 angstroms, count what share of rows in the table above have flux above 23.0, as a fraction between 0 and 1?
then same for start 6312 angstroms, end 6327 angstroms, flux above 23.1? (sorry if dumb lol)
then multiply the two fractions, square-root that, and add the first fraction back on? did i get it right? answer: 1.78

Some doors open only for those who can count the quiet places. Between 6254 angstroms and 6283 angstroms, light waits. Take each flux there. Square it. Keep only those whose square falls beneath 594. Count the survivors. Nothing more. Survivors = 5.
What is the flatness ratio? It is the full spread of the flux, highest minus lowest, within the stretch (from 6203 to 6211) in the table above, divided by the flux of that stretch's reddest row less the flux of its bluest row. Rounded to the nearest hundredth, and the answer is 1.33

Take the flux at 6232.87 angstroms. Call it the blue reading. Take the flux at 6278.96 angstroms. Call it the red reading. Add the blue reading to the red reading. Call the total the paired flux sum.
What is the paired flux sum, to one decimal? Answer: 46.3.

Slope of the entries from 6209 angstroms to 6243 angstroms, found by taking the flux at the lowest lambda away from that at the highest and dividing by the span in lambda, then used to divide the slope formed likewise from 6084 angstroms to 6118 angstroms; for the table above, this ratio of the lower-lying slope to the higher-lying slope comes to -4.1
